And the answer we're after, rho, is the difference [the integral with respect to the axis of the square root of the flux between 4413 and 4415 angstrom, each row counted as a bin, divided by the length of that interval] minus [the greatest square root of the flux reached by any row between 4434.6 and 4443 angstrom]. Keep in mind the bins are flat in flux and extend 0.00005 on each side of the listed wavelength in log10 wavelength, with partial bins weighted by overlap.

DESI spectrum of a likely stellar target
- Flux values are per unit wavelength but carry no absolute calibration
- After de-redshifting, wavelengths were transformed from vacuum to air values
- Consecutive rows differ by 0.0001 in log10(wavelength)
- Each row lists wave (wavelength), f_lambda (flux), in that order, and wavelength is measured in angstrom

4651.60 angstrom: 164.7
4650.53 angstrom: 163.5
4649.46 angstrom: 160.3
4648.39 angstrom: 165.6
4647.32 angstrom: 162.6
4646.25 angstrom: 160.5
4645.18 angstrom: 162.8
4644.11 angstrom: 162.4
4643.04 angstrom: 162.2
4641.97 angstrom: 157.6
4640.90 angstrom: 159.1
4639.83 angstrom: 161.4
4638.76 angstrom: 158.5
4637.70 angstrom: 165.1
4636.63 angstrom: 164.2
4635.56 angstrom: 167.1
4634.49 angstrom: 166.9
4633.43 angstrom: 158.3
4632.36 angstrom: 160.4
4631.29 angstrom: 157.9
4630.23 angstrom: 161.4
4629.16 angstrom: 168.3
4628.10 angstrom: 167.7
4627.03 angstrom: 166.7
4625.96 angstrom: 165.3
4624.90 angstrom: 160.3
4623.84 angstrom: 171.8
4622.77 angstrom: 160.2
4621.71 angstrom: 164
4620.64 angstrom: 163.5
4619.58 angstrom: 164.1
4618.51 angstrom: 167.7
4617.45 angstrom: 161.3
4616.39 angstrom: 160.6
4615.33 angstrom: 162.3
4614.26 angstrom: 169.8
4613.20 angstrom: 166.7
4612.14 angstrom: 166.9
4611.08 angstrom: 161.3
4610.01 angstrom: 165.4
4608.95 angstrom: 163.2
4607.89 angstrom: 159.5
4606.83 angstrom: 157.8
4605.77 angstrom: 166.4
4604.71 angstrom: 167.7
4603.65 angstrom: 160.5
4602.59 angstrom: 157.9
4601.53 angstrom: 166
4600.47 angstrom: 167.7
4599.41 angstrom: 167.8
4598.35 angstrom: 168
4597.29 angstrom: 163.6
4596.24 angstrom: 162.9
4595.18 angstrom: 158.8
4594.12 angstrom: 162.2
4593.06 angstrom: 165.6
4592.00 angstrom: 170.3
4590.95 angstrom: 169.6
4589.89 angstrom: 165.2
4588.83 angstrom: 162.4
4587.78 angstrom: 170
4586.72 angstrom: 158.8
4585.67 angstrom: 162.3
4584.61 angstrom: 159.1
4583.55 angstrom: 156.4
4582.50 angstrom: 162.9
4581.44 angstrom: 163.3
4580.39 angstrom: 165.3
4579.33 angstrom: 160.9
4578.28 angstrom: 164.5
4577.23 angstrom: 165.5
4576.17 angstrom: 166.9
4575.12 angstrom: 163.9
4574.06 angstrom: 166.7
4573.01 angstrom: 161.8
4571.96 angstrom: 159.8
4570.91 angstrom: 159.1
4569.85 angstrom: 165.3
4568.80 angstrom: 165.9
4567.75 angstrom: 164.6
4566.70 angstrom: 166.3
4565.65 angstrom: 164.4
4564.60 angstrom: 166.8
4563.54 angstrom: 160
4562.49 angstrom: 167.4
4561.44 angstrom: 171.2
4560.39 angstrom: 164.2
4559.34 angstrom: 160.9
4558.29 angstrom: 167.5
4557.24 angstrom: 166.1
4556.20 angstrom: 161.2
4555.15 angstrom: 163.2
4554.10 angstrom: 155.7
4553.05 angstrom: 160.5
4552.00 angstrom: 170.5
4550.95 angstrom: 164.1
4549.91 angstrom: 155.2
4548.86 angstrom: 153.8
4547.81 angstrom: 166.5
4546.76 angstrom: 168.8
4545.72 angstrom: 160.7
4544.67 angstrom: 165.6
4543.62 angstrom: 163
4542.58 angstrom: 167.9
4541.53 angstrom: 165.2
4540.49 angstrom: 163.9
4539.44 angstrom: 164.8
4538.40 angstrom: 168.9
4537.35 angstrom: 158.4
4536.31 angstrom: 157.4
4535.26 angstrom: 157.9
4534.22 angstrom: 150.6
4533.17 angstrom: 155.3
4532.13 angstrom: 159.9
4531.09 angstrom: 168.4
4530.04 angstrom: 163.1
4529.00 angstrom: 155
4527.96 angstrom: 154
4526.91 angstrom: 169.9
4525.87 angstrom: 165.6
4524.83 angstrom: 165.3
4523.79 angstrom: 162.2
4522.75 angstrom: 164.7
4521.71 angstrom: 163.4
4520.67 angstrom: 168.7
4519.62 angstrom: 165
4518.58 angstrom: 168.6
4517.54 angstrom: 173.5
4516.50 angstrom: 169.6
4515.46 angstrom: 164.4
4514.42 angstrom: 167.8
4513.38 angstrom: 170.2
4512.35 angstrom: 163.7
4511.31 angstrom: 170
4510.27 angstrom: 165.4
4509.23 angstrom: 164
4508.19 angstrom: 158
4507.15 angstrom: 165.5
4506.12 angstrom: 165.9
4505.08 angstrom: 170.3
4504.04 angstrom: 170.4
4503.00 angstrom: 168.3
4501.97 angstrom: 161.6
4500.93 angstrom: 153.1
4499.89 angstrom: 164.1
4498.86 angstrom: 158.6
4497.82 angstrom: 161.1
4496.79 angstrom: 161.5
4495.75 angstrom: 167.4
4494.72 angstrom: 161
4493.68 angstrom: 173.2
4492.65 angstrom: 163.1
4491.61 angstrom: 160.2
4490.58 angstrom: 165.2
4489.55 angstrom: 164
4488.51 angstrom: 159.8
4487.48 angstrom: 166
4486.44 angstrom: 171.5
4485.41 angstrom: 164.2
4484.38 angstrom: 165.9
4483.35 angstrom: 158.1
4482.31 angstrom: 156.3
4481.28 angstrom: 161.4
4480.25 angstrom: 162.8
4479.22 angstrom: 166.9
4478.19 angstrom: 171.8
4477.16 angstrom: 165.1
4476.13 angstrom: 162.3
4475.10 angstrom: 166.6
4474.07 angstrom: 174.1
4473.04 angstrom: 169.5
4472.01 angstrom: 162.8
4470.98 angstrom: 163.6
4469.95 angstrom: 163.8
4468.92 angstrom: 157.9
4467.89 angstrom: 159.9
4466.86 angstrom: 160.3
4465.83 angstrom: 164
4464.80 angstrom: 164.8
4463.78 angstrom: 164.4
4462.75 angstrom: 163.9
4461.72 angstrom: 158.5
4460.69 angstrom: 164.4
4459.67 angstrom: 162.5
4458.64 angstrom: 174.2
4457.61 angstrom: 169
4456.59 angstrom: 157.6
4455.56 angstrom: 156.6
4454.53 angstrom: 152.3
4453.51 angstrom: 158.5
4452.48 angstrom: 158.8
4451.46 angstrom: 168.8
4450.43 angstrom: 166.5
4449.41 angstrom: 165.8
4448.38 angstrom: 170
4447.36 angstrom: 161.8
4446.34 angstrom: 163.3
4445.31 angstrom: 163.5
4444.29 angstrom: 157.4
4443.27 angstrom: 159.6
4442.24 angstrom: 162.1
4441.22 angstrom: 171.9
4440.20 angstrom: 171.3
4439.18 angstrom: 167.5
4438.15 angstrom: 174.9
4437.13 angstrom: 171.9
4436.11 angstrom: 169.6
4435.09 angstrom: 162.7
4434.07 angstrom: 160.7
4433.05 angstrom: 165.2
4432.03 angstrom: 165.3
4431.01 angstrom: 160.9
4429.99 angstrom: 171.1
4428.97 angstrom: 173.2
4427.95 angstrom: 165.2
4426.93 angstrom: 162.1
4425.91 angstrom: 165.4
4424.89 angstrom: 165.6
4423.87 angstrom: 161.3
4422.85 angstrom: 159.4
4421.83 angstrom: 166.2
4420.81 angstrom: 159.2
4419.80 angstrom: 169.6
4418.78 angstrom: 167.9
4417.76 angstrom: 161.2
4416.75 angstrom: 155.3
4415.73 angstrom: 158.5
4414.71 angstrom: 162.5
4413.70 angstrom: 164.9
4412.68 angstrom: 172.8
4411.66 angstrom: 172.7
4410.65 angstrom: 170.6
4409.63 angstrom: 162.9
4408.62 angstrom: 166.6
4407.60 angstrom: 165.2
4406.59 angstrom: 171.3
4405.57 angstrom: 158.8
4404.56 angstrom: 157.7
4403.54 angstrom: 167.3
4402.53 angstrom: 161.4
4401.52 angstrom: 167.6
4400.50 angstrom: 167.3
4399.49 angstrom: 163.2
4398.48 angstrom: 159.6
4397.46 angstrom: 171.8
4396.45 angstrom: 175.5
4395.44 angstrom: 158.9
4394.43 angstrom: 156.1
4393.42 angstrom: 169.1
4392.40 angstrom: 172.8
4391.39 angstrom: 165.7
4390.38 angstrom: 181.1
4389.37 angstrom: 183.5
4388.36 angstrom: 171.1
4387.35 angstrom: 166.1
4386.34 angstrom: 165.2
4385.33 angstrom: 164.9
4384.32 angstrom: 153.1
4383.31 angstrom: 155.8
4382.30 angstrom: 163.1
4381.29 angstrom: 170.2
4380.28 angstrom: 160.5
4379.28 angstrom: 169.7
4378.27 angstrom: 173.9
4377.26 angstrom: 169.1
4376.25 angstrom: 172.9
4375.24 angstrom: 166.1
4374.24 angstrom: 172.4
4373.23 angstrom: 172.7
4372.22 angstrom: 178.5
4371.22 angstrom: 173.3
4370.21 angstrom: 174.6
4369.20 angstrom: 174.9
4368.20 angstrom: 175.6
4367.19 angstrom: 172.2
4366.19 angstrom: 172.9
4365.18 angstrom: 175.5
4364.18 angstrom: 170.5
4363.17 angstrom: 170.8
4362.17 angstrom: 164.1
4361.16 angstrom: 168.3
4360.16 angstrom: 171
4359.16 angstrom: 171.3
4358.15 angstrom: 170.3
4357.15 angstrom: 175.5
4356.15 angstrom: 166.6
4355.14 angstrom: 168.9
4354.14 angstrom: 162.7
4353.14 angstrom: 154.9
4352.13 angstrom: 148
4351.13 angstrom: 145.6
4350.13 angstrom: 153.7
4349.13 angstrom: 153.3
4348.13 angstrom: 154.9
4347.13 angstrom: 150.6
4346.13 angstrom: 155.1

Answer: -0.38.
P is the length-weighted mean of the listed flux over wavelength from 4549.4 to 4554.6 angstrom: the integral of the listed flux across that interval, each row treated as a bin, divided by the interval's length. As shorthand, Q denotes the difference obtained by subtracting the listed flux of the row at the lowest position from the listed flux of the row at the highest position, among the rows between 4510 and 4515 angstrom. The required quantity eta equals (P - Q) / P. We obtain 0.99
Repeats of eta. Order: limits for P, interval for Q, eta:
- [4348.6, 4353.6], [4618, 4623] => 1.05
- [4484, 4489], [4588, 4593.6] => 0.98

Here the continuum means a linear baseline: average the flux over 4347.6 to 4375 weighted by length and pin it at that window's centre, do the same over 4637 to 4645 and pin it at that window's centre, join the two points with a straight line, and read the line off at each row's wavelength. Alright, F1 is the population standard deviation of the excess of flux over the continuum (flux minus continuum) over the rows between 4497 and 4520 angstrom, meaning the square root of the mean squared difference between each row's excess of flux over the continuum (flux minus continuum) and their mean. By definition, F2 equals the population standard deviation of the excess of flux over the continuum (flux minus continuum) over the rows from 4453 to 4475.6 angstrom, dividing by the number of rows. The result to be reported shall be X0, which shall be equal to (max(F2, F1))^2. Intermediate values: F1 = 4.8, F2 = 5.4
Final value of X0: 29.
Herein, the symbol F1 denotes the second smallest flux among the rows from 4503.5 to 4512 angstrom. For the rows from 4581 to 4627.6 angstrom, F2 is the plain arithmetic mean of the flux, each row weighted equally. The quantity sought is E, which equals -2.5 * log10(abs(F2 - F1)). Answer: 3.25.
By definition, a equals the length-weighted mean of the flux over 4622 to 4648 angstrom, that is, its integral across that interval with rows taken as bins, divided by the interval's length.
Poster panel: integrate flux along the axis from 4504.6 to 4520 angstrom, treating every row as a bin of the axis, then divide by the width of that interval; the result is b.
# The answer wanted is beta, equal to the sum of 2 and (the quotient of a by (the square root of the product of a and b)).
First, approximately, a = 163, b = 167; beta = 2.99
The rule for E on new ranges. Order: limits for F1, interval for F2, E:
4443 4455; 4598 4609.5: -2.03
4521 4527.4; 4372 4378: -2.33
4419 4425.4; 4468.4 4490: -1.77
